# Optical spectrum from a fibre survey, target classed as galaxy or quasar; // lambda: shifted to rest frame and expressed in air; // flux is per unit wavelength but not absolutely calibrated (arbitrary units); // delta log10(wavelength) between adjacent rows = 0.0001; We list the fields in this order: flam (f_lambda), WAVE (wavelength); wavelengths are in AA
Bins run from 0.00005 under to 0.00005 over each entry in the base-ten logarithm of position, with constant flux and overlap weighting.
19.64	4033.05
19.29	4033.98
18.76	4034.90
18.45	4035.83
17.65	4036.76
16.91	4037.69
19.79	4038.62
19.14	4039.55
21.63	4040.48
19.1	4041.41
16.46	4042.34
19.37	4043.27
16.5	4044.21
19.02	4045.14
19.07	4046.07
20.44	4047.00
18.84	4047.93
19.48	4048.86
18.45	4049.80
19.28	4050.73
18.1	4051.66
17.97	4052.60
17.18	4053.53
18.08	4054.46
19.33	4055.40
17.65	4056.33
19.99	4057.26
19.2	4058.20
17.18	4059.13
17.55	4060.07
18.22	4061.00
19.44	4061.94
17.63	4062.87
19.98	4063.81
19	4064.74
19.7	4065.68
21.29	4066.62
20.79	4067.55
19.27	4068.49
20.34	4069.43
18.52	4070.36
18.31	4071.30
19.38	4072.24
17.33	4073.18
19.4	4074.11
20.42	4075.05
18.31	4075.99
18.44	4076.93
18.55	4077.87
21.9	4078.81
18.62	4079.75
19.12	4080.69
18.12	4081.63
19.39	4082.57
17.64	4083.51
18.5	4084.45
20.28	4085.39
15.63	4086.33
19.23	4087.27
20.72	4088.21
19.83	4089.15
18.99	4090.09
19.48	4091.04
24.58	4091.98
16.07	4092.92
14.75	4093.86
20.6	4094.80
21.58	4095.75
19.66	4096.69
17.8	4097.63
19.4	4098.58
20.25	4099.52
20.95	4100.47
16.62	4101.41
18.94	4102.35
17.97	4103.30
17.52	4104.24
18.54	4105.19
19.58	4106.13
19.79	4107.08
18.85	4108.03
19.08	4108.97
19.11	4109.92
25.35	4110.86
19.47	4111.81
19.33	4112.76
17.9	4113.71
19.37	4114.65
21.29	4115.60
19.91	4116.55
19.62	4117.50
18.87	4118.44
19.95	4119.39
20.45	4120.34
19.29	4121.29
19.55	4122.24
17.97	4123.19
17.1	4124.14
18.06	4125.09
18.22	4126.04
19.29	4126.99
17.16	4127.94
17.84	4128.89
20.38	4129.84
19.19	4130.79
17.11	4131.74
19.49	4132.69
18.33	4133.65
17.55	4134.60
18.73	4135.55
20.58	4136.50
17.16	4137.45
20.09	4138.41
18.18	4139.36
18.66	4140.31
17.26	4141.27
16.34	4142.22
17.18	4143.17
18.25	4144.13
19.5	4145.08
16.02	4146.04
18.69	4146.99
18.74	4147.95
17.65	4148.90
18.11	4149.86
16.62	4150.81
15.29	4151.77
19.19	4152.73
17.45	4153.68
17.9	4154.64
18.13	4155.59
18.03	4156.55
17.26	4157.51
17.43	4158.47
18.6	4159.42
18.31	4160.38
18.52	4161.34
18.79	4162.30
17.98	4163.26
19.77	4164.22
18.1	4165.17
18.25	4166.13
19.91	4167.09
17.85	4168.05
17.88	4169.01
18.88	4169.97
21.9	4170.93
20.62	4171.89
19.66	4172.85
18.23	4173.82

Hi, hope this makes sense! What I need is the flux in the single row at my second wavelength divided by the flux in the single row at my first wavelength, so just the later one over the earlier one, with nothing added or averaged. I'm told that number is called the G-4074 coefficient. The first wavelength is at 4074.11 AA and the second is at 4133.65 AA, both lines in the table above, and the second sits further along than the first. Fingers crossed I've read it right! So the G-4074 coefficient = 0.94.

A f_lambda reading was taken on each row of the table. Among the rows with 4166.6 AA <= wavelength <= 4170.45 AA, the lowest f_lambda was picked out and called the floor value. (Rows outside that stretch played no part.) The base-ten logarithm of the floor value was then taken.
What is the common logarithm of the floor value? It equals 1.25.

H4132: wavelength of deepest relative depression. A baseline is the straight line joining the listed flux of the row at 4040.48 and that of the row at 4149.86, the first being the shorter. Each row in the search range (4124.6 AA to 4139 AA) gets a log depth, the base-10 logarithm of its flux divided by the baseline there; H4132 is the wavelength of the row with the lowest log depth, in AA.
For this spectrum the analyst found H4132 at 4127.94 AA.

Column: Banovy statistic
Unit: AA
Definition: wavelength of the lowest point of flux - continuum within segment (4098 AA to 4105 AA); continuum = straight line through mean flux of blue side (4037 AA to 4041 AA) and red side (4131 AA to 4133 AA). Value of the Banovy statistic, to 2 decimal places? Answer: 4101.41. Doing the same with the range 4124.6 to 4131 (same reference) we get 4127.94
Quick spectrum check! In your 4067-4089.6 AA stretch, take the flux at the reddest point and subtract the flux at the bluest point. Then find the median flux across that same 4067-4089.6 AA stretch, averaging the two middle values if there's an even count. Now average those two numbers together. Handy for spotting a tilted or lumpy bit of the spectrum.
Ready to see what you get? 9.1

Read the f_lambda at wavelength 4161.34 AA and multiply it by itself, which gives 343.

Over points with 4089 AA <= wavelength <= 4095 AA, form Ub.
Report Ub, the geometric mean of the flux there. 19.0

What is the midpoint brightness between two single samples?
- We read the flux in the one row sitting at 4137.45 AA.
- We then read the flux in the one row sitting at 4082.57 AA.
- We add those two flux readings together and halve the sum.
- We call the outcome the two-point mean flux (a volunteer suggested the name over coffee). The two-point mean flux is 18.3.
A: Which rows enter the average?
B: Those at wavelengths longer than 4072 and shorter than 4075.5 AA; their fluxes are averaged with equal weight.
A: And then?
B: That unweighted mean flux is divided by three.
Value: 6.38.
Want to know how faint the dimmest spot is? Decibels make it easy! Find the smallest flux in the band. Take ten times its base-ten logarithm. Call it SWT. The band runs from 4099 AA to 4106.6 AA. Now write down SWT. 12.2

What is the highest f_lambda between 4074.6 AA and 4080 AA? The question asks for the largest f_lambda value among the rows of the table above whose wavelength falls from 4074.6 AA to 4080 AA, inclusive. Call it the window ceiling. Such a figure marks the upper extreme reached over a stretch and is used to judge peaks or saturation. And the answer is 21.9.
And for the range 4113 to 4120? 21.29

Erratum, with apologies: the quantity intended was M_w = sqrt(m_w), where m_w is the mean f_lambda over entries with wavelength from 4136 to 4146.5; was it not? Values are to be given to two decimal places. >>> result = 4.26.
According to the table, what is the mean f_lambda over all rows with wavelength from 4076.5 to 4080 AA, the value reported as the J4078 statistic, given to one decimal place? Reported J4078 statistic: 19.4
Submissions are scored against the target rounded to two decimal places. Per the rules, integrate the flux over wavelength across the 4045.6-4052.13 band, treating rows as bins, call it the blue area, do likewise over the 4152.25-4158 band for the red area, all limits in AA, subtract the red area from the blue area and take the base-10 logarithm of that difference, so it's 1.33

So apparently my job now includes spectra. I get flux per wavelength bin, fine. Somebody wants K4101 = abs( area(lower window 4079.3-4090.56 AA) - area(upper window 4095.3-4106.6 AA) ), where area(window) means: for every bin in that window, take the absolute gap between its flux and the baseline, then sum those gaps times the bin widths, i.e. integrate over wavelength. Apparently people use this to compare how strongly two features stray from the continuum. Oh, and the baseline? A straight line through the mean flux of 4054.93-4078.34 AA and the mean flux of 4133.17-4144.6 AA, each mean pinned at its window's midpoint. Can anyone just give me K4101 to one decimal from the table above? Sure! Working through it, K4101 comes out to 2.7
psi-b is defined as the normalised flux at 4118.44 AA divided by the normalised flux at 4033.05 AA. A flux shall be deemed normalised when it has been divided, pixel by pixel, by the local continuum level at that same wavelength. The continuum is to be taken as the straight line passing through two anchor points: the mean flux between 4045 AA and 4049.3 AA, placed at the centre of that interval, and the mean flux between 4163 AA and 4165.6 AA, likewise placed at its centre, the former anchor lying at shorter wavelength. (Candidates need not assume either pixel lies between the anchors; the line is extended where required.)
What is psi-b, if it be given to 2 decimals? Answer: 0.99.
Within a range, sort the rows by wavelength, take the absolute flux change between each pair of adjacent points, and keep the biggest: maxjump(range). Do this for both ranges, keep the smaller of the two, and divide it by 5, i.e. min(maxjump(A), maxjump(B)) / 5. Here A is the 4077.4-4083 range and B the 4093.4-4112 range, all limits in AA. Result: 0.67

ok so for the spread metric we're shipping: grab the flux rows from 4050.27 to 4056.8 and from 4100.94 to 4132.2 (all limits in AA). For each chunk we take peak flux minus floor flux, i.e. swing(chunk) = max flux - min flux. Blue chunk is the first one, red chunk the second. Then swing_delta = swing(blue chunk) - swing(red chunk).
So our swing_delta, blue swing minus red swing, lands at -7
